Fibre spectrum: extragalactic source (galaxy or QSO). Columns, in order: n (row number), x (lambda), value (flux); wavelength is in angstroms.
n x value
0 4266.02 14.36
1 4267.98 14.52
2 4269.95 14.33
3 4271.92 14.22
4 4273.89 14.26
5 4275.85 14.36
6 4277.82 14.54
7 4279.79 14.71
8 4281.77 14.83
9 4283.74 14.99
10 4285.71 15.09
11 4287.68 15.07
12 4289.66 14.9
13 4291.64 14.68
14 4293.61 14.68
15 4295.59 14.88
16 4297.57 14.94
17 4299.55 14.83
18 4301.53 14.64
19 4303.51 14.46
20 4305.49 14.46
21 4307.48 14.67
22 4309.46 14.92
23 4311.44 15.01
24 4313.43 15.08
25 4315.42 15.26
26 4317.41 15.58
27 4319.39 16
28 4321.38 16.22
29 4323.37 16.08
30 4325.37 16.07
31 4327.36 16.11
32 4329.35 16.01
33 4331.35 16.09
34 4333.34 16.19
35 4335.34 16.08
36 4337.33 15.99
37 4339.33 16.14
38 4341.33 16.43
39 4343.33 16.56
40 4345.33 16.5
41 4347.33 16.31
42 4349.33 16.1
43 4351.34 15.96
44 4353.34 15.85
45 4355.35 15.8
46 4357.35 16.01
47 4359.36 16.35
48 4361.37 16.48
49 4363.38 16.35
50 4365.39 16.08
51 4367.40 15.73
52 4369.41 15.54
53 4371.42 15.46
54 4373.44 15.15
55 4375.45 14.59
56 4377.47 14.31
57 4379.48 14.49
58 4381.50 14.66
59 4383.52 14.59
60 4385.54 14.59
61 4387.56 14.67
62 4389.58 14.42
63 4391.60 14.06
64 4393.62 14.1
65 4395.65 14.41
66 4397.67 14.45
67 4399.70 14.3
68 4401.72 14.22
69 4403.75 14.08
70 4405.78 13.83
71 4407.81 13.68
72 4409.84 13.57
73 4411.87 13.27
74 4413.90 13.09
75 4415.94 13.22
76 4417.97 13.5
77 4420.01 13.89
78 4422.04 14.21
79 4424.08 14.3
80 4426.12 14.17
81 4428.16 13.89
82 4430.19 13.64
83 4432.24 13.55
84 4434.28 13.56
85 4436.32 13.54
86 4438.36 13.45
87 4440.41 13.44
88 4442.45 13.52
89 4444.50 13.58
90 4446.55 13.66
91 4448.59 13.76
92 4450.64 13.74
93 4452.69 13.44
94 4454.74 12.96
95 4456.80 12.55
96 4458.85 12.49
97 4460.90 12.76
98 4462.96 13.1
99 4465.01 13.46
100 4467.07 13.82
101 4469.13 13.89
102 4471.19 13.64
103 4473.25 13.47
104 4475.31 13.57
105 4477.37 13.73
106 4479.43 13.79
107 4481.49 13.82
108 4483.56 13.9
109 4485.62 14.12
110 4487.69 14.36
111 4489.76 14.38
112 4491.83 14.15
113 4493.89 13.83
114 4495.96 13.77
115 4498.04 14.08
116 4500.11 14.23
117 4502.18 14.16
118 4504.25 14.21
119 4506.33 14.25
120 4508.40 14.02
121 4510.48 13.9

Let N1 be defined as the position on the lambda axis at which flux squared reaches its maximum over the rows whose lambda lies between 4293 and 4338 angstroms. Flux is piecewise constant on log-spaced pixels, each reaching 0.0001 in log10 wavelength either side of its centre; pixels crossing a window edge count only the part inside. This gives 4321.38 angstroms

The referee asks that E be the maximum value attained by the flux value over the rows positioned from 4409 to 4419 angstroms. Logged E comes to 13.57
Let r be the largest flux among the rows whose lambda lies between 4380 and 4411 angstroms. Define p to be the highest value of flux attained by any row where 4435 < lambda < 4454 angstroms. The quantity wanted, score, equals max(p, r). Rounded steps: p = 13.76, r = 14.67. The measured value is 14.7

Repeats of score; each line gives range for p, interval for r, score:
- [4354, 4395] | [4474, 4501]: 16.5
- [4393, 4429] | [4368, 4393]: 15.5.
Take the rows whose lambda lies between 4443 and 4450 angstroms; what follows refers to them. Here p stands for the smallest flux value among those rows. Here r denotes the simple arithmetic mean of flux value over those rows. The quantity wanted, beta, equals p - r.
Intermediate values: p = 13.58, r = 13.7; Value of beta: -0.09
